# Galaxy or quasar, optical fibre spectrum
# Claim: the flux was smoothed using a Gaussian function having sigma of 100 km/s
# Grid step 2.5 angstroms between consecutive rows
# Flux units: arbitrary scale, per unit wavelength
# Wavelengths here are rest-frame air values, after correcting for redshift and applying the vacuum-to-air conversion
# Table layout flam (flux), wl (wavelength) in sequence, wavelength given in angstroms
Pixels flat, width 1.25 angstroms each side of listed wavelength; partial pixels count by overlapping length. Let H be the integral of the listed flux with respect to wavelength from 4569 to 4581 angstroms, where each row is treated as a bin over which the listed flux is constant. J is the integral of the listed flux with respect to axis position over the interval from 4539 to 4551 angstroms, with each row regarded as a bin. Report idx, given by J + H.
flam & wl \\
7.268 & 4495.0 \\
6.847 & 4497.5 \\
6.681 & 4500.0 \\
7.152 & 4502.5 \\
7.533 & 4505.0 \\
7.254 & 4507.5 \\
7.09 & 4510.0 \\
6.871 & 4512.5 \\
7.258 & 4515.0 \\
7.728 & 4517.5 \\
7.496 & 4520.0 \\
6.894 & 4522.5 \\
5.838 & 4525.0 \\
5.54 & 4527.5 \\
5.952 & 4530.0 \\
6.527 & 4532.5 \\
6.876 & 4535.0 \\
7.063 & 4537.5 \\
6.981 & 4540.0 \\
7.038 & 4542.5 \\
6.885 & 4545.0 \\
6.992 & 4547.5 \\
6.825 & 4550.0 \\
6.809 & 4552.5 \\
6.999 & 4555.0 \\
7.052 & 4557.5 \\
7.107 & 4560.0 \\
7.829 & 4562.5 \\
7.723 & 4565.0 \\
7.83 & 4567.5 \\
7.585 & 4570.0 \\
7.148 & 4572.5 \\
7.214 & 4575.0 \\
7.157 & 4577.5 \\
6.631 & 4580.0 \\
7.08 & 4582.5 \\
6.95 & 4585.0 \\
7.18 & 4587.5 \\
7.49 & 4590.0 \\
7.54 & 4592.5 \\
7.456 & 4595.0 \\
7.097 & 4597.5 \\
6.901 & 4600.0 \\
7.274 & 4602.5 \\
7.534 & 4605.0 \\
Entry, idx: 169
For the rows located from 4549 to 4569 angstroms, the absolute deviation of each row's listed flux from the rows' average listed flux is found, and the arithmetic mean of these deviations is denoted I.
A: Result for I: 0.39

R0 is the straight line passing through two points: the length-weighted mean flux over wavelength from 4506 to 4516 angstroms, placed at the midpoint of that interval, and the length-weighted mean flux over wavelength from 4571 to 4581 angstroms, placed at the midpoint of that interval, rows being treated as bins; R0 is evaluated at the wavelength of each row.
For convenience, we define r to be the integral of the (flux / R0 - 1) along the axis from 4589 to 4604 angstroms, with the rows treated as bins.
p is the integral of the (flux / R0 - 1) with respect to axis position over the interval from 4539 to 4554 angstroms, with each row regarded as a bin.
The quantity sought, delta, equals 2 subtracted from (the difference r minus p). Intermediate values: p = -0.36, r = 0.5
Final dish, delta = -1.11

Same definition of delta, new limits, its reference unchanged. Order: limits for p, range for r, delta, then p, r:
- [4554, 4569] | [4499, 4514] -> -2.81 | 0.76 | 0.0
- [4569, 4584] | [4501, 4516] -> -2.02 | 0.14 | 0.1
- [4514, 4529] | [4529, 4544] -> -2.00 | -0.73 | -0.7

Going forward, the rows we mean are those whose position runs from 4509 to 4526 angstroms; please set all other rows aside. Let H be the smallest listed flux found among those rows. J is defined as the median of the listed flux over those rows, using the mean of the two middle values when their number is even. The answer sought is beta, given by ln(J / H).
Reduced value 0.194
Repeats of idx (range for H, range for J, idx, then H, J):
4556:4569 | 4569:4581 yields 183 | 97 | 86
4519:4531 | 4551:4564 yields 169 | 76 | 93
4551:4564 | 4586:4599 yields 188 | 93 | 95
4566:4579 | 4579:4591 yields 181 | 96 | 85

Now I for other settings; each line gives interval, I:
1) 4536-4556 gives 0.08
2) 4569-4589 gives 0.17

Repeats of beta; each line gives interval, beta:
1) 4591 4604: 0.053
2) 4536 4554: 0.025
